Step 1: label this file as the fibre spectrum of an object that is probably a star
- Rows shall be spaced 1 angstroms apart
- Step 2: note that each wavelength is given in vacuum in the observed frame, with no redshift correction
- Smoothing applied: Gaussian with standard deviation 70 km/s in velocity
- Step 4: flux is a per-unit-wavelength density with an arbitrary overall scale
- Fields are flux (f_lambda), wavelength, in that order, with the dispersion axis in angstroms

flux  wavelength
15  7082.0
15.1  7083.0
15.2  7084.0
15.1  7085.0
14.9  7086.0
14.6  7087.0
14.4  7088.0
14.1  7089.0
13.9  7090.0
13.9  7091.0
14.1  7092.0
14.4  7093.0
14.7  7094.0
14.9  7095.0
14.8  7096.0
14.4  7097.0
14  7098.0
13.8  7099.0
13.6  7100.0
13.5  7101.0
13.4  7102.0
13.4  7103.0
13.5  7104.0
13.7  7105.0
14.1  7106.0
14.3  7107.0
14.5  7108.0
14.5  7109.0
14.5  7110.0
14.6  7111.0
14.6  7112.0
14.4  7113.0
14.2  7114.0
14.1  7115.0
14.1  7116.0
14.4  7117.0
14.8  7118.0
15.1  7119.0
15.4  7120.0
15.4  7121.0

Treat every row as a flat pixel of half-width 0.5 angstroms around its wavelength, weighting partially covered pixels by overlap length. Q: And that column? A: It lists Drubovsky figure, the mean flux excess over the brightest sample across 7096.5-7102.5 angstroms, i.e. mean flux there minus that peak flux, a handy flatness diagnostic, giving -0.6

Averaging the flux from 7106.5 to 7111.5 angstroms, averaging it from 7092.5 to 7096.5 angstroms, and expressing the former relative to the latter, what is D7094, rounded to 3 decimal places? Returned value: 0.985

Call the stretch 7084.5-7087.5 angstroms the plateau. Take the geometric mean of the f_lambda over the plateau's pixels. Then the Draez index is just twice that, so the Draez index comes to 29.7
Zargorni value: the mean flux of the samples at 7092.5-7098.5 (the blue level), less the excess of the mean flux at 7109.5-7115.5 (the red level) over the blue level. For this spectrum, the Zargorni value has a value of 14.7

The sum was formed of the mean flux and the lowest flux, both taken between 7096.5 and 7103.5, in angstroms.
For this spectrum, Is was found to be 27.1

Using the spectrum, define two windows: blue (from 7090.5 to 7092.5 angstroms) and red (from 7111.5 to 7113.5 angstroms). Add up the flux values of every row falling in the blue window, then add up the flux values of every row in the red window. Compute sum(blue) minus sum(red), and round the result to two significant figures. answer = -1.0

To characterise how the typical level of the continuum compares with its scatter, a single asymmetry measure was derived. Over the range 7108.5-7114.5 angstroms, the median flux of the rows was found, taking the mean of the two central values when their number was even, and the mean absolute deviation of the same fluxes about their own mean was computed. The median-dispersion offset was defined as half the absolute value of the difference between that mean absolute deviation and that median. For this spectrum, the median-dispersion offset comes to 7.19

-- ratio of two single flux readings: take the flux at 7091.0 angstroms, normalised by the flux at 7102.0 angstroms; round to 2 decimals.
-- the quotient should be 1.04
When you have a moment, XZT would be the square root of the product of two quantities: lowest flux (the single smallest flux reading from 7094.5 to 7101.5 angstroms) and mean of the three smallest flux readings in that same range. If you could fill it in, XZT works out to 13.6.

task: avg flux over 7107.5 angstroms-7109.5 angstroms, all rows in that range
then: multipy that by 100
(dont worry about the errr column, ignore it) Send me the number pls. 1450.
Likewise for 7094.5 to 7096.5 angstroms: 1485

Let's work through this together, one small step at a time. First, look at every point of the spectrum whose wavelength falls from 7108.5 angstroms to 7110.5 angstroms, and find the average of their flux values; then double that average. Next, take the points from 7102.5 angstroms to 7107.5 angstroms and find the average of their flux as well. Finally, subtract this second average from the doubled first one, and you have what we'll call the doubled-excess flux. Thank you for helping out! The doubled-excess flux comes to 15.2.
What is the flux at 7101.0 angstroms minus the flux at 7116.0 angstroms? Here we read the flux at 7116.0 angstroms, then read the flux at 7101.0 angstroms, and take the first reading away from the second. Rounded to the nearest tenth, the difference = -0.6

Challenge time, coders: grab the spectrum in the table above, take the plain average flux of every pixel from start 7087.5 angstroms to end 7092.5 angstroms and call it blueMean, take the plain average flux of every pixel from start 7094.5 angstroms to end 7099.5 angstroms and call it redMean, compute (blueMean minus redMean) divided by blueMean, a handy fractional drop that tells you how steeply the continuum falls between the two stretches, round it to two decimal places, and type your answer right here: -0.02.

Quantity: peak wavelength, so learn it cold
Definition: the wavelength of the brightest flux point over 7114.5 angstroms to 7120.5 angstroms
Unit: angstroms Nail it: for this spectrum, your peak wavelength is 7120.0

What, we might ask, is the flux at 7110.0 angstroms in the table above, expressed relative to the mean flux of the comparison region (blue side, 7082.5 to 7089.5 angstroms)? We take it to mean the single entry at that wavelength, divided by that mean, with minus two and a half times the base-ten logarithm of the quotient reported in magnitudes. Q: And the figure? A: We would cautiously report 0.020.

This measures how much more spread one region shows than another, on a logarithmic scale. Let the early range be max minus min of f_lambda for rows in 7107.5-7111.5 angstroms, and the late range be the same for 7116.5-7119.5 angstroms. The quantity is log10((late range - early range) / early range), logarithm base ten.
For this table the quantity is 0.8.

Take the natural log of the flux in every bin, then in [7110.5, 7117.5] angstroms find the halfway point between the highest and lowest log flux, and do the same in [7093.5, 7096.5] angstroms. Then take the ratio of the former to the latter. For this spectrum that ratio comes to 0.99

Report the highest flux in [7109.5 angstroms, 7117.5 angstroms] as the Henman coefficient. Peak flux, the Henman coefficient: 14.6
